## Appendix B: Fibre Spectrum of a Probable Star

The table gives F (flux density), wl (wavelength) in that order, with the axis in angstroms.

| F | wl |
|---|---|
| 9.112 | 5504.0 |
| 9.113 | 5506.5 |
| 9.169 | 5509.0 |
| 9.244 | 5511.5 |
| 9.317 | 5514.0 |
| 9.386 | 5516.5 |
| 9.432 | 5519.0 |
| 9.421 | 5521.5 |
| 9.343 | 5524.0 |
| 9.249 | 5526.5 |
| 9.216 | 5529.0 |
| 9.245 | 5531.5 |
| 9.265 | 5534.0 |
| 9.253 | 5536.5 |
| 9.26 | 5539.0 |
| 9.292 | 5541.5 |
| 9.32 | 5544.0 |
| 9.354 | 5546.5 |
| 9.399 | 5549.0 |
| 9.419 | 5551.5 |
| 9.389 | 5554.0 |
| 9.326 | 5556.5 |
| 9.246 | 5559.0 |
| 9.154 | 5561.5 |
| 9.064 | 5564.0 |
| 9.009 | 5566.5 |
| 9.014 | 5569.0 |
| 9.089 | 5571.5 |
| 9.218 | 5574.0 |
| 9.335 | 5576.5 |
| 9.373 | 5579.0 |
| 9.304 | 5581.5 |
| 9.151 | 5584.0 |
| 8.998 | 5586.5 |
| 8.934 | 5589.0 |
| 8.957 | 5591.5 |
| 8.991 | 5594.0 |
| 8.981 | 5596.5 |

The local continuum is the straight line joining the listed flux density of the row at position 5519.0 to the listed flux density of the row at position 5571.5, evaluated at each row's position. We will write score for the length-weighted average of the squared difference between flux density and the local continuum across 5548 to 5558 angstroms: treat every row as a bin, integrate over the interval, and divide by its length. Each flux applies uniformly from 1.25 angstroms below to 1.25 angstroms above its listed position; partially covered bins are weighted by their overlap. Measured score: 0.030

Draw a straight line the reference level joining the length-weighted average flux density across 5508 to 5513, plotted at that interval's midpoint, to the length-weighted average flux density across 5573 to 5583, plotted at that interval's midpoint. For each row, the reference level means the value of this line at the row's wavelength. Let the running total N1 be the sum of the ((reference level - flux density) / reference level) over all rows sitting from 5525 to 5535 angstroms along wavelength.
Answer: -0.001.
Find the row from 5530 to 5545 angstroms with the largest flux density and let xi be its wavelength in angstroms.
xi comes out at 5544.0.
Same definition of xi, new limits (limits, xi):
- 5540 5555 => 5551.5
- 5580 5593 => 5581.5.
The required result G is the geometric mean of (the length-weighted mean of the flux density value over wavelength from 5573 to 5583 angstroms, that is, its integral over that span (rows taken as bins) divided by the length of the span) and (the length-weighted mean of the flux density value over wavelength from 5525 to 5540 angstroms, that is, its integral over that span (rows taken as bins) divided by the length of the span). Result 9.28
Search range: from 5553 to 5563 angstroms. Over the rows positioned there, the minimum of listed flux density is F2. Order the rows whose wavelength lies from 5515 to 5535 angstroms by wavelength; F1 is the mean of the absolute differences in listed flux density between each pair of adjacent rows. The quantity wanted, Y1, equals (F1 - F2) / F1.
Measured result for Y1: -205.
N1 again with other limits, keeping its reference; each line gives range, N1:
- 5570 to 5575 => 0.031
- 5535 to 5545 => -0.012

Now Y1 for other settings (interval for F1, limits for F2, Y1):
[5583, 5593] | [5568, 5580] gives -112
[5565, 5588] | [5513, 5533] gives -99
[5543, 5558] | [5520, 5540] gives -239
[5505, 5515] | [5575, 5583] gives -136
